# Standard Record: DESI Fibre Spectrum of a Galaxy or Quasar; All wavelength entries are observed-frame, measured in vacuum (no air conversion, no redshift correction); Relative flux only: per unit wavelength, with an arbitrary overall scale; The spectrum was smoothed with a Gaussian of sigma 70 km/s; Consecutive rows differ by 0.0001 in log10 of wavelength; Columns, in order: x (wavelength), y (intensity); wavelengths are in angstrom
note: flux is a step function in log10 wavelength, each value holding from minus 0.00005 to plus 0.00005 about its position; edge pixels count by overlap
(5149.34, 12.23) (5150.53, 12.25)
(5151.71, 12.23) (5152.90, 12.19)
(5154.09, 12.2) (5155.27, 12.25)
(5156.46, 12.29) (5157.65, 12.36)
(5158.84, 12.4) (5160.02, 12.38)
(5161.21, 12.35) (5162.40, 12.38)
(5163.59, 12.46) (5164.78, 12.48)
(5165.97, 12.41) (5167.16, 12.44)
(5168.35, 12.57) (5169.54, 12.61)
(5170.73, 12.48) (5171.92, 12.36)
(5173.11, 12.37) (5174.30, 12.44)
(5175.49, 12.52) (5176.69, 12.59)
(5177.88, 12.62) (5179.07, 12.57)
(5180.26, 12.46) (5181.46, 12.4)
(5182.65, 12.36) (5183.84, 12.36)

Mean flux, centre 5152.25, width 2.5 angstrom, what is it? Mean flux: 12.2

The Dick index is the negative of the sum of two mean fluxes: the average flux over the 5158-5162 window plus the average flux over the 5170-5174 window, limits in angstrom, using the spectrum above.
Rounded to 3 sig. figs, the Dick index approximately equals -24.8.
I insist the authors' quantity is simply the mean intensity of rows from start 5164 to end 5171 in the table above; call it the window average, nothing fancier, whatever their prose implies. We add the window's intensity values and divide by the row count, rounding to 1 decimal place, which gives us 12.5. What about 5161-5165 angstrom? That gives 12.4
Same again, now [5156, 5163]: 12.4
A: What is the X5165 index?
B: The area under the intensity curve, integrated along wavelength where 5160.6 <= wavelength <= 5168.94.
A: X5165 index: 104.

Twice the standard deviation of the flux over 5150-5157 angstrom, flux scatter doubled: 0.07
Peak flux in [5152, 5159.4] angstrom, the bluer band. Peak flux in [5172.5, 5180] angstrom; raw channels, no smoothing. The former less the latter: -0.22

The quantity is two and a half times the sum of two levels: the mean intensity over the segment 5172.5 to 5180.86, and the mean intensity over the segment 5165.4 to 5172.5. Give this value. 62.5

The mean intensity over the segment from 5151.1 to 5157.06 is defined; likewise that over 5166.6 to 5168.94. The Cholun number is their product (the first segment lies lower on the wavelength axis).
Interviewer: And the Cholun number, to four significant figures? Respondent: 153.0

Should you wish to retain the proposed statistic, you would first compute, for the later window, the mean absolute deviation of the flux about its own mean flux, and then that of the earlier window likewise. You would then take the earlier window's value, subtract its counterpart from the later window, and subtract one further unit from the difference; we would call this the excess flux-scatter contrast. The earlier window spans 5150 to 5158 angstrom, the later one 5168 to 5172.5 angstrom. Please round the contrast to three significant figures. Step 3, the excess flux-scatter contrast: -1.04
